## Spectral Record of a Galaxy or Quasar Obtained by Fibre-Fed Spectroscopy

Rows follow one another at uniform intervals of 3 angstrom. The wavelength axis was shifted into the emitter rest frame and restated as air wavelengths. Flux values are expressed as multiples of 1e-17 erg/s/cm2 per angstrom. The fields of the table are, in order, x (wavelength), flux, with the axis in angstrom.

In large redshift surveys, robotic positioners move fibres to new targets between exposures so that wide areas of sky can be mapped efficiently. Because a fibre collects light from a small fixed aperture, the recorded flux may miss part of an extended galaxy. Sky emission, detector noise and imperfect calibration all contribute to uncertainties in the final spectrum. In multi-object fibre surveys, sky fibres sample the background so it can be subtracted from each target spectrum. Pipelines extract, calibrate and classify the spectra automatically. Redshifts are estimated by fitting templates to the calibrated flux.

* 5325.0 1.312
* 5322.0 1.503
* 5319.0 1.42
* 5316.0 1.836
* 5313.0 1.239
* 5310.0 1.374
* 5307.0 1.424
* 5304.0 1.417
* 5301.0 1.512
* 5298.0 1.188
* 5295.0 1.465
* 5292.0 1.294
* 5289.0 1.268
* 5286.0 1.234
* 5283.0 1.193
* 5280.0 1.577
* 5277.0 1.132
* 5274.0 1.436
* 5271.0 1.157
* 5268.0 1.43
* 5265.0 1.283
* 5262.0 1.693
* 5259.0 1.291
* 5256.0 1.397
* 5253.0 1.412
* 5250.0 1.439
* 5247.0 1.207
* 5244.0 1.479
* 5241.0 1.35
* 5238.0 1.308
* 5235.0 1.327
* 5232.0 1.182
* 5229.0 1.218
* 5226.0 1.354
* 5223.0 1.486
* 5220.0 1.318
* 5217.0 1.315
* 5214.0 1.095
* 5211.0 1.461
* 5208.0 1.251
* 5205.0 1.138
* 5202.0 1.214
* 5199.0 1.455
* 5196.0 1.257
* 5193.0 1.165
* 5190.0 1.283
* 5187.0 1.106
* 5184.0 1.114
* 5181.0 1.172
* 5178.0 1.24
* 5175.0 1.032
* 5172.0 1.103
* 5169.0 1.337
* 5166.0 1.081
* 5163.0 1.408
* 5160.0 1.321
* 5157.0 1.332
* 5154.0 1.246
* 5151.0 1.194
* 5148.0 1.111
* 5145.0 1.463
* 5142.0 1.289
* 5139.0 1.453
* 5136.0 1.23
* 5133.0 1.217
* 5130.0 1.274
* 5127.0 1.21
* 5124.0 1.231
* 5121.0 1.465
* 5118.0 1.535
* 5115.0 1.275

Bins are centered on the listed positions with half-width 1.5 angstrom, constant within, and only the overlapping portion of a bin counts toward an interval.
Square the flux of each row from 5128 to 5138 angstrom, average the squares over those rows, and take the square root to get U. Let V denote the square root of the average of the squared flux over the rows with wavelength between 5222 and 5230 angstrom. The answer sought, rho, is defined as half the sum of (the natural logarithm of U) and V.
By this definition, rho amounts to 0.79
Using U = 1.241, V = 1.36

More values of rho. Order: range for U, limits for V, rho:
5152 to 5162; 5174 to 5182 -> 0.71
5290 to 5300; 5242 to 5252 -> 0.83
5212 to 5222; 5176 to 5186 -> 0.70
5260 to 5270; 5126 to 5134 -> 0.81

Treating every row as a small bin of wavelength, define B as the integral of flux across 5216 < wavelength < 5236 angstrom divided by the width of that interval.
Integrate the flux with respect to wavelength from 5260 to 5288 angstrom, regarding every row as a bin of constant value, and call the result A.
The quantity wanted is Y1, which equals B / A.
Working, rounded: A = 38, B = 1.31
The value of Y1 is 0.035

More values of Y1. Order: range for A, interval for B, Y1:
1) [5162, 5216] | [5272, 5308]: 0.020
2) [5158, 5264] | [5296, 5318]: 0.010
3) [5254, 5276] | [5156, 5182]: 0.040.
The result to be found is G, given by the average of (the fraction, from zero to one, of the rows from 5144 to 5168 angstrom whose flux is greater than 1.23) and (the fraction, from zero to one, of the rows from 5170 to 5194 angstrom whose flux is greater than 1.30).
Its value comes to 0.31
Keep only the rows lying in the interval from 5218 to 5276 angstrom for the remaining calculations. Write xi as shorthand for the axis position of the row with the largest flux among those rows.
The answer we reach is 5262.0 angstrom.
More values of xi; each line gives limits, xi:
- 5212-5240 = 5223.0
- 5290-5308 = 5301.0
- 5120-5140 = 5121.0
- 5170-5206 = 5199.0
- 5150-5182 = 5163.0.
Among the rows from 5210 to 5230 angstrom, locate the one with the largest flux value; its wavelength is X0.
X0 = 5223.0 angstrom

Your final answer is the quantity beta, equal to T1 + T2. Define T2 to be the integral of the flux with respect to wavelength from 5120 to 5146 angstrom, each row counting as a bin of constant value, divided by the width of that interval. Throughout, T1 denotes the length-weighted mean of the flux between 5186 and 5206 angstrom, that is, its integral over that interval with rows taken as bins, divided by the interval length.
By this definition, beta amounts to 2.55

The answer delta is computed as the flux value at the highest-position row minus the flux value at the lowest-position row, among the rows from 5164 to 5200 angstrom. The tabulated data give 0.37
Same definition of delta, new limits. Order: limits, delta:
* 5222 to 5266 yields -0.20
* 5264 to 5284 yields -0.09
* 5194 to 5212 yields 0.20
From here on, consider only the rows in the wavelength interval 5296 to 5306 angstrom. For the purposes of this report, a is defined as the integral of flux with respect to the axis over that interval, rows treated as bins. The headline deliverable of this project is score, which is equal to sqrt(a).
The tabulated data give 3.7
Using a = 14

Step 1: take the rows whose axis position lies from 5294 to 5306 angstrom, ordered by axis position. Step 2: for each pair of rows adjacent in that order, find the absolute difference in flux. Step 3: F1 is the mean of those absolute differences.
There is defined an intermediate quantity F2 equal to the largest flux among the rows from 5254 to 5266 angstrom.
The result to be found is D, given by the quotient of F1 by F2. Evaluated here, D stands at 0.14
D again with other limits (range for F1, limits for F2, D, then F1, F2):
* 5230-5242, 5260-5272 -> 0.04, 0.07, 1.693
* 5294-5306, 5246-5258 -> 0.16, 0.23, 1.439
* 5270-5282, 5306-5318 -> 0.19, 0.34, 1.836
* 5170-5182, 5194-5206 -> 0.08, 0.12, 1.455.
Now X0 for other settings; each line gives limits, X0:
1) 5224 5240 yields 5226.0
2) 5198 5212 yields 5211.0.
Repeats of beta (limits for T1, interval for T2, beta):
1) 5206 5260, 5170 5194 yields 2.48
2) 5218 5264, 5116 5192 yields 2.62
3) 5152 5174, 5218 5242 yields 2.57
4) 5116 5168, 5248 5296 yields 2.65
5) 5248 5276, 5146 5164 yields 2.66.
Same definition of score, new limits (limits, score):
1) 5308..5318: 3.8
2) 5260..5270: 3.8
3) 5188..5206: 4.7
